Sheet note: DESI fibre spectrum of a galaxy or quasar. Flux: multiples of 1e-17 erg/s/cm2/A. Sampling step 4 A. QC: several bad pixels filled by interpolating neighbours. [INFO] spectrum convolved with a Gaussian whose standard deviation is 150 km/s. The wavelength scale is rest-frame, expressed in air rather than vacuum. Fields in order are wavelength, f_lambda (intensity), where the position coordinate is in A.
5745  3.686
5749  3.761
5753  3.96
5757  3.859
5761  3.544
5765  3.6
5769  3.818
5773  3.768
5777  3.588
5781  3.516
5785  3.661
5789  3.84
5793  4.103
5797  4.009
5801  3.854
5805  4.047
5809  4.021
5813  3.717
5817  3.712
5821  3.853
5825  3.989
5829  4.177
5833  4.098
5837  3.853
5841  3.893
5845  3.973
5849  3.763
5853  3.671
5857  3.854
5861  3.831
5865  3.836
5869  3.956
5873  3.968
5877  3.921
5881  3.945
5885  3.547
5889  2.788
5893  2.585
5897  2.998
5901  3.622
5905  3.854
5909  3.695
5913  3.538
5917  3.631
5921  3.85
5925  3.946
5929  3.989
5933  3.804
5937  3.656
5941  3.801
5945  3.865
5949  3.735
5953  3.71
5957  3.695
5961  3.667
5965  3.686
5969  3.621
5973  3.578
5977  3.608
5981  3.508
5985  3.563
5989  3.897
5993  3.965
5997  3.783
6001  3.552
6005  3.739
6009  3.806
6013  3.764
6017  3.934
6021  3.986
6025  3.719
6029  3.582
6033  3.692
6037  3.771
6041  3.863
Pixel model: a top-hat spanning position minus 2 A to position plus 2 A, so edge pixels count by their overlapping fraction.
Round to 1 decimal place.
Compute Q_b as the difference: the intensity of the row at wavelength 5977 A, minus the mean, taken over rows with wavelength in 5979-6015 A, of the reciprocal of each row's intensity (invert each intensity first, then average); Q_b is 3.3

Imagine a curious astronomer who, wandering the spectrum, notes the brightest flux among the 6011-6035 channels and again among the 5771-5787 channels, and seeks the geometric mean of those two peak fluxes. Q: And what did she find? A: 3.88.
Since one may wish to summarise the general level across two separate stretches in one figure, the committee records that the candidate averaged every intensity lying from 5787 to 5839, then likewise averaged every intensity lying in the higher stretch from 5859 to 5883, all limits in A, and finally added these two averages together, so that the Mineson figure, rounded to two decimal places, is 7.85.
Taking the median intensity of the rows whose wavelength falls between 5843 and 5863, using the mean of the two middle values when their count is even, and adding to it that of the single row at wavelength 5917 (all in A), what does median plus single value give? 7.46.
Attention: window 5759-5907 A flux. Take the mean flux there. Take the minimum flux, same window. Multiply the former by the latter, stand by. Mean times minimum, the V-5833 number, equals 10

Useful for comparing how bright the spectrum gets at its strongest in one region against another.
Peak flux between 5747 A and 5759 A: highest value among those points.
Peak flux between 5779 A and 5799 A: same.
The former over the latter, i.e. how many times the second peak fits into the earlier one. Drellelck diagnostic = 0.97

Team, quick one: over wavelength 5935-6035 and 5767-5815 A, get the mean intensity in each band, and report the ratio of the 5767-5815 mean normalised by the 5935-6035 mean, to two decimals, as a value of 1.03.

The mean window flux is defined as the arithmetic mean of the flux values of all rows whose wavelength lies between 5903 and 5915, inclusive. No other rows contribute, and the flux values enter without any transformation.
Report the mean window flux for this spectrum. 3.70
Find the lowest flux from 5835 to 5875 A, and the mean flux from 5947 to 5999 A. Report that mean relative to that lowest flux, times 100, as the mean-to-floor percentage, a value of 101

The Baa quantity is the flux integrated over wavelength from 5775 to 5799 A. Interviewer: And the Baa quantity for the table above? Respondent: 90.9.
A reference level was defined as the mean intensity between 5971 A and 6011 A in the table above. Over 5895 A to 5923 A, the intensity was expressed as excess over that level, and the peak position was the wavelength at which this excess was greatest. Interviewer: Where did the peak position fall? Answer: 5905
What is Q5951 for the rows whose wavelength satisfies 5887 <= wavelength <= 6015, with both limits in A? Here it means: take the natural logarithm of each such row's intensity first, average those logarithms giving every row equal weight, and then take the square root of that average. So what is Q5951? 1.135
